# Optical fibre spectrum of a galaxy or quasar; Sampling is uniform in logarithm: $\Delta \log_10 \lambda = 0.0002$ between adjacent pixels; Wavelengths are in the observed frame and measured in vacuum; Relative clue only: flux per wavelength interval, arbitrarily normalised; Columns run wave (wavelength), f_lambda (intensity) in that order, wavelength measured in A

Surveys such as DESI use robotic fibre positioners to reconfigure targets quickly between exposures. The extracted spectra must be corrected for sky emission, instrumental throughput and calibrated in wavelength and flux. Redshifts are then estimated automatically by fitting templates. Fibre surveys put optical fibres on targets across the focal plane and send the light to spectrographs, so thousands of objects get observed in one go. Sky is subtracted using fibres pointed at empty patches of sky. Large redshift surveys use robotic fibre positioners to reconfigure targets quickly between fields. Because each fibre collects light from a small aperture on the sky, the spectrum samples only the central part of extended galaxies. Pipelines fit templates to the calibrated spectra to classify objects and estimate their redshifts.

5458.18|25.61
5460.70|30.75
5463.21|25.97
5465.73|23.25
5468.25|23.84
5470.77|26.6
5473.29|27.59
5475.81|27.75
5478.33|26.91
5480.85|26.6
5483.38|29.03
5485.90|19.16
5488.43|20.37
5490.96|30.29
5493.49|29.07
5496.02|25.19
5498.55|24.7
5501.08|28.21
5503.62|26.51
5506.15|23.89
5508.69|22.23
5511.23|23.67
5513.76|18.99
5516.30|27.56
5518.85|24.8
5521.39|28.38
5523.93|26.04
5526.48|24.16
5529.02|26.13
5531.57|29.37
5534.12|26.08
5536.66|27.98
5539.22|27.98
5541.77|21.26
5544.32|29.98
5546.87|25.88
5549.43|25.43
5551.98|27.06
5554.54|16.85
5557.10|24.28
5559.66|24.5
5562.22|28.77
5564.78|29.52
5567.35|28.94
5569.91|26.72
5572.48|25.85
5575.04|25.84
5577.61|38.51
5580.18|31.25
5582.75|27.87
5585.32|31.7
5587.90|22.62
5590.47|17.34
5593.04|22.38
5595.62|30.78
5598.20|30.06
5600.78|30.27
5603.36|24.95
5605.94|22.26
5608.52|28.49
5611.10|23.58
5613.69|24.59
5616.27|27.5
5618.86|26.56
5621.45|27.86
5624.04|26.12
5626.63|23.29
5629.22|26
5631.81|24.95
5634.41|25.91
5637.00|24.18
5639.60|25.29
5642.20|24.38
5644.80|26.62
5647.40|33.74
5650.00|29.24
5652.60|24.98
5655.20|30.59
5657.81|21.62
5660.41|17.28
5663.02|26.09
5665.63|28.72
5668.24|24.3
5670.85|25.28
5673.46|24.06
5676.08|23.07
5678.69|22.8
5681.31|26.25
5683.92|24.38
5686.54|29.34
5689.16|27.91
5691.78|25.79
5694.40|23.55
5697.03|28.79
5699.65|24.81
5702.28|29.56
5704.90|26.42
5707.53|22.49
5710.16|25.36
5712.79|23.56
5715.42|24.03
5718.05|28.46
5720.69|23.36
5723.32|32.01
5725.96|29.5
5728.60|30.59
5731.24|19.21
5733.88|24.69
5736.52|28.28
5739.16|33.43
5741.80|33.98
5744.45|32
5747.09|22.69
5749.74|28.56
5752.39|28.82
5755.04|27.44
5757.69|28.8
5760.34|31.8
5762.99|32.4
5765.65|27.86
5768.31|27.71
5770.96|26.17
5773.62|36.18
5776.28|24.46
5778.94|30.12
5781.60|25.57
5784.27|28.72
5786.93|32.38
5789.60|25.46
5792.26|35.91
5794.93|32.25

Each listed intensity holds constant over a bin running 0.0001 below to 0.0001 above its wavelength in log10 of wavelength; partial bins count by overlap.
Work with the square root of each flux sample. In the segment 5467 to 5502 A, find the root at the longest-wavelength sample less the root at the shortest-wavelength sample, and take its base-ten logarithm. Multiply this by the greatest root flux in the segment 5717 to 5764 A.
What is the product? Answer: -2.1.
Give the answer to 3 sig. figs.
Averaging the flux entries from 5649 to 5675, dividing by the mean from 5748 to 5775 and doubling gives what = 1.71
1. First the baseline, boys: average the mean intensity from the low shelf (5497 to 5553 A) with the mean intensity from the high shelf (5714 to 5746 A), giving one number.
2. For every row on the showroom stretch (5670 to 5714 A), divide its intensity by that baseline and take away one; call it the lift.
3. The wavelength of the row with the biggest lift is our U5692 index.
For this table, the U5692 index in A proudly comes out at 5702.28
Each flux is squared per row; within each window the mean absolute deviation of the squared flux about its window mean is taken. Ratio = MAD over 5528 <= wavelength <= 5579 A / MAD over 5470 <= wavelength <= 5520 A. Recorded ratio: 1.12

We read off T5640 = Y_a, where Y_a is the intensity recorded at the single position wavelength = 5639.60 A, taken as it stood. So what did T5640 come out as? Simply 25.29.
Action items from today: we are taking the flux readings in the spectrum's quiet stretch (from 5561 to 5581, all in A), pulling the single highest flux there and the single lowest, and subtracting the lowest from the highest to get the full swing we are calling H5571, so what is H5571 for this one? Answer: 12.7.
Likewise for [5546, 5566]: 12.7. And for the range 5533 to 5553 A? 8.7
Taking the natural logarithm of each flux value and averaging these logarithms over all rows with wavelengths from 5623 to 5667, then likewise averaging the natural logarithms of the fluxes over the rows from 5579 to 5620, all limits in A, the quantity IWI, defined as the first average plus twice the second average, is 9.76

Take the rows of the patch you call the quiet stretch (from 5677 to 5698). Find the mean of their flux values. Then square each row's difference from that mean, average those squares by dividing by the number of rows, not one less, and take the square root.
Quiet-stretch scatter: 2.3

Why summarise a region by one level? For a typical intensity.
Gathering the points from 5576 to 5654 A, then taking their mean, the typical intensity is 26.8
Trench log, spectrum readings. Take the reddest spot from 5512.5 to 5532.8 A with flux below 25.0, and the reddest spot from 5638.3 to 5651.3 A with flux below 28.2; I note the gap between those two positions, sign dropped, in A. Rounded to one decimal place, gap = 118.3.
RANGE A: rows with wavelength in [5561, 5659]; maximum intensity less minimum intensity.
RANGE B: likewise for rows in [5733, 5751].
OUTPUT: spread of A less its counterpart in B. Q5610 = 10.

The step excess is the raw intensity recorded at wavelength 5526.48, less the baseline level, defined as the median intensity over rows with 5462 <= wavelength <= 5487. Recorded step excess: -2.4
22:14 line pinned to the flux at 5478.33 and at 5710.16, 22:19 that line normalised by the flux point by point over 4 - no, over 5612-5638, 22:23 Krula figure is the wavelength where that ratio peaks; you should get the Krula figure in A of 5626.63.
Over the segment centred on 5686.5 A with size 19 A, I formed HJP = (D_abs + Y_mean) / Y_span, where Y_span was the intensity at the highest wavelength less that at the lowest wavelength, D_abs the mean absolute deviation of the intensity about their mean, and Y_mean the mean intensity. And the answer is 37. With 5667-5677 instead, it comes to -20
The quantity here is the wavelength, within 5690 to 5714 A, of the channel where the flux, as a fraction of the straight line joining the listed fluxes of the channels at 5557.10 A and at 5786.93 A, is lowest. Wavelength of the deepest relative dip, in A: 5707.53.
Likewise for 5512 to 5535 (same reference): 5513.76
